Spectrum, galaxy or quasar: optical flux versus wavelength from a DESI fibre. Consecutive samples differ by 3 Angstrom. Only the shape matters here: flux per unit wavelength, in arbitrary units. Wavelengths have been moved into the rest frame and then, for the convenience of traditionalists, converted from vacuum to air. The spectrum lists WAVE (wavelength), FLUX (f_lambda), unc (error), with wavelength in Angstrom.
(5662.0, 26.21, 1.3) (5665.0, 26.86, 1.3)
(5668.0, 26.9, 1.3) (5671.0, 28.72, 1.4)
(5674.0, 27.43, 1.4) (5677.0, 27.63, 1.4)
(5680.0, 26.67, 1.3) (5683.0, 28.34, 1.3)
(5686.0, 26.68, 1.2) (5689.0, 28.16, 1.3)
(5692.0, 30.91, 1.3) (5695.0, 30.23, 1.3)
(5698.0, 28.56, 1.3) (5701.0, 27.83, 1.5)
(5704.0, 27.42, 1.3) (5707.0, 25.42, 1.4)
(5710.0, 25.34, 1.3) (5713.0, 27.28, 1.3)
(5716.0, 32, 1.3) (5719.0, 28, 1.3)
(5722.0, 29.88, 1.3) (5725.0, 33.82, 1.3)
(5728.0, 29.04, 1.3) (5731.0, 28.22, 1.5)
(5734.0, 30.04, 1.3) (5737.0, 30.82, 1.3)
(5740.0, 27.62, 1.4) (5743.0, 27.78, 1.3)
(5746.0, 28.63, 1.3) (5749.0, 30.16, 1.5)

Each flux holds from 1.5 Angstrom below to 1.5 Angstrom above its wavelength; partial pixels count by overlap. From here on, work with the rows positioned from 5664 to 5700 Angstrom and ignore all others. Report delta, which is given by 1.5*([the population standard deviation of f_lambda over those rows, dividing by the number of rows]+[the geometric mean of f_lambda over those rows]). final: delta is 44.1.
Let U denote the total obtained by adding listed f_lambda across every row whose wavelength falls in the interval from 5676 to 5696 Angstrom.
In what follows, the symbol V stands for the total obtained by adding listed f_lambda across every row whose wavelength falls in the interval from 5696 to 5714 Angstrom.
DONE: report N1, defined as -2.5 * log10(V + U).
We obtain -6.39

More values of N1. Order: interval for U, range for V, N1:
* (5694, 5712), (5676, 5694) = -6.31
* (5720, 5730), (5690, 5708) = -6.05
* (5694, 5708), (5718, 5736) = -6.26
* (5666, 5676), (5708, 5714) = -5.33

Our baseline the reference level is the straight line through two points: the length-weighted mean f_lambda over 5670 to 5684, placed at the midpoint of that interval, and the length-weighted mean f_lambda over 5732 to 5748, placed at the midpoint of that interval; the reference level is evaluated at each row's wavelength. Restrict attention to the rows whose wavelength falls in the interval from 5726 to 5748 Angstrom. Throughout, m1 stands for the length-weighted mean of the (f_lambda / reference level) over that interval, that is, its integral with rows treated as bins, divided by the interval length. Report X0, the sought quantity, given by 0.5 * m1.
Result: 0.502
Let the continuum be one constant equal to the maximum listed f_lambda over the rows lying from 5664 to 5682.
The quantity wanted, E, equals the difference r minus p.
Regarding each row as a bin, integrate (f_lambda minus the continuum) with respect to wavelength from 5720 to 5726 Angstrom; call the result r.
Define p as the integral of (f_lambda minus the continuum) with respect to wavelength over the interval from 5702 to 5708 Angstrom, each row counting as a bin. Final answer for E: 28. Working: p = -13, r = 15.9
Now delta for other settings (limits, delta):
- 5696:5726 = 46.5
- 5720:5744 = 47.2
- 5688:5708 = 45.0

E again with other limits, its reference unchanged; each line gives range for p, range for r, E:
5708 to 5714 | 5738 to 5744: 11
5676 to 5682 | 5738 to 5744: 4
